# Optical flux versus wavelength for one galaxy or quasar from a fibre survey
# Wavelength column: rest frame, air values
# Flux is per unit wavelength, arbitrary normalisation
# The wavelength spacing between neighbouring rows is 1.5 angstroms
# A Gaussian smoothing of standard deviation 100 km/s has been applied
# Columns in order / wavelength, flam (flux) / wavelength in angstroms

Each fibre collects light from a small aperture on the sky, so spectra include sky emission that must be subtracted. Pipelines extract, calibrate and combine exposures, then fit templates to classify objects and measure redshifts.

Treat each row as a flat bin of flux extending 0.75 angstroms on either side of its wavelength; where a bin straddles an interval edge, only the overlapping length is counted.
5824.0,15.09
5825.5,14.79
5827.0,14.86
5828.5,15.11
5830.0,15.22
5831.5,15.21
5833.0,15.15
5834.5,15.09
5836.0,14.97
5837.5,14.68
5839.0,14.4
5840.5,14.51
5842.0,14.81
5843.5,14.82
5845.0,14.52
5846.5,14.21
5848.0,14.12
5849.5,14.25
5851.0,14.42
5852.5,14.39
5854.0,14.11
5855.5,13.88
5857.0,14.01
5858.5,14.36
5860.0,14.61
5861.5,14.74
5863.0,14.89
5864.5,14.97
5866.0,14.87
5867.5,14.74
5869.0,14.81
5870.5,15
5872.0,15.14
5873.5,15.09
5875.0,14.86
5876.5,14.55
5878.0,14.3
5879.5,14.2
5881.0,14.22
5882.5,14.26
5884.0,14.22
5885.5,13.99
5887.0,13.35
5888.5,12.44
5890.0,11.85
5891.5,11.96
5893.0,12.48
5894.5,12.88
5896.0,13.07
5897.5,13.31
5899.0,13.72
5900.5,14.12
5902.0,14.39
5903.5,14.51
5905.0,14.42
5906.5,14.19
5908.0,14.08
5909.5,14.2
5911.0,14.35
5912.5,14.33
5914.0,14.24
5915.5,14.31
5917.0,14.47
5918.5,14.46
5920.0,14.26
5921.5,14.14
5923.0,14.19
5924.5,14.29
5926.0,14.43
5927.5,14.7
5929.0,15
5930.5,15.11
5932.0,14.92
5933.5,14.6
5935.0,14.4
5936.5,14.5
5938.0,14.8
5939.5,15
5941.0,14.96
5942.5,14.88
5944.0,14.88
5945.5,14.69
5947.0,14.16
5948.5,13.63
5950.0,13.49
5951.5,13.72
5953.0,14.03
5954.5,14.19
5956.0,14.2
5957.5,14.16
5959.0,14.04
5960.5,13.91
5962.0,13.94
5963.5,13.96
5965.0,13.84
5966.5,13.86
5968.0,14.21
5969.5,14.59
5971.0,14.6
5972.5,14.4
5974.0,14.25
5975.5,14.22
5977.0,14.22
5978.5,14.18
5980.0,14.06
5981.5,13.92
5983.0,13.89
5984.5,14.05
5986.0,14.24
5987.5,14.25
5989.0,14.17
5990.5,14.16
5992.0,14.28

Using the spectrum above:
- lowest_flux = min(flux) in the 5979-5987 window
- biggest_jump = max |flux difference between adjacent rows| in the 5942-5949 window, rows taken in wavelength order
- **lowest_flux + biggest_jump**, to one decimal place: 14.4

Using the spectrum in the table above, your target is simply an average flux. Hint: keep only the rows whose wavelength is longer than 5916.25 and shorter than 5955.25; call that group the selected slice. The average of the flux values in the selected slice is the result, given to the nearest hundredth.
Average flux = 14.46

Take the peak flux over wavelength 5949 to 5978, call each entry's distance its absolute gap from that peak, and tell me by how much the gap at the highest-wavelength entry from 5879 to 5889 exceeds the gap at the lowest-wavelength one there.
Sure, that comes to 1.8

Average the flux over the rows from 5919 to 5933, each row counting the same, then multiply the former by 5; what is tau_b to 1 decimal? 72.8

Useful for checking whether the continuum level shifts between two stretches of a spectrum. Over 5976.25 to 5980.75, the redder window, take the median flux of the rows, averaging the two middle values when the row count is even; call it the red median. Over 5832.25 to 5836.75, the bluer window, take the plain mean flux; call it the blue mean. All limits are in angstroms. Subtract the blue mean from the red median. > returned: -0.89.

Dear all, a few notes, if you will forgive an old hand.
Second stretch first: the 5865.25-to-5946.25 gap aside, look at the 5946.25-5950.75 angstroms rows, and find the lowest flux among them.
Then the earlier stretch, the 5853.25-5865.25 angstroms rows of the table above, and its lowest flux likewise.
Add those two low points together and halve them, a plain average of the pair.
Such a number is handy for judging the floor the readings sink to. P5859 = 13.7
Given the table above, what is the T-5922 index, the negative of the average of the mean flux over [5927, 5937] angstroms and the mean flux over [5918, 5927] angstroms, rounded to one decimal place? -14.5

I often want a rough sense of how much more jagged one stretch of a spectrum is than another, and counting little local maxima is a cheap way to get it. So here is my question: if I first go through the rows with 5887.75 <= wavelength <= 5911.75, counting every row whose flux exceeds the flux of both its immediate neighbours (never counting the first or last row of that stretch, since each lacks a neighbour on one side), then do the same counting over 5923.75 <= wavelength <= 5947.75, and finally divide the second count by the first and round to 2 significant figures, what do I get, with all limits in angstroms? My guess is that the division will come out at 2.0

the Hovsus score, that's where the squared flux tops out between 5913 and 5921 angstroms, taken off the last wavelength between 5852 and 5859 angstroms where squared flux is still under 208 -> -58.5 angstroms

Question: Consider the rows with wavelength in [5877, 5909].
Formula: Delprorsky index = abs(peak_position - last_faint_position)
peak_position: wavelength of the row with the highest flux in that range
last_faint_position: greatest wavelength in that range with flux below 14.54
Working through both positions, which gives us 4.5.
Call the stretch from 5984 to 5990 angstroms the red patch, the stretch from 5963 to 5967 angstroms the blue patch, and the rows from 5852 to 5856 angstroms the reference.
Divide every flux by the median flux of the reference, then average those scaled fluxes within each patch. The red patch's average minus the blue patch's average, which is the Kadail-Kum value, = 0.021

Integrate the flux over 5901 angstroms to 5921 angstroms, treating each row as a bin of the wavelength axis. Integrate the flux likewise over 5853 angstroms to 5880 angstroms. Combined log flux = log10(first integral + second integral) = 2.8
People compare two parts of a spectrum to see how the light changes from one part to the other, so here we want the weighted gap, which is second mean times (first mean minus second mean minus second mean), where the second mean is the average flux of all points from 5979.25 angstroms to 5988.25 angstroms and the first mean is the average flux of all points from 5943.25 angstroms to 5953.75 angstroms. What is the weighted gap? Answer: -198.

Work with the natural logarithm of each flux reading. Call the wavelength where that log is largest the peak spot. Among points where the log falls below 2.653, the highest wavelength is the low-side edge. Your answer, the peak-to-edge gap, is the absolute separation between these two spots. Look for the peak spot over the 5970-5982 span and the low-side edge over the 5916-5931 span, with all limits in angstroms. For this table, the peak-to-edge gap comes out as 48.0 angstroms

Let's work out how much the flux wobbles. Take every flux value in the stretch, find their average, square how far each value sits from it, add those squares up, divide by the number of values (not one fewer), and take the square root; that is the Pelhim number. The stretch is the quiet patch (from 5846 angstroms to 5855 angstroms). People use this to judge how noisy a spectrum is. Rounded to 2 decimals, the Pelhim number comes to 0.12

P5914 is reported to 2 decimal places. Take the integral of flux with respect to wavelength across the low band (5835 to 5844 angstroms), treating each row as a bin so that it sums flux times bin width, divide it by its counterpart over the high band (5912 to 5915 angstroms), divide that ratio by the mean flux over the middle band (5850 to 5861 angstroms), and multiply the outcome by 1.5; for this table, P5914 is 0.32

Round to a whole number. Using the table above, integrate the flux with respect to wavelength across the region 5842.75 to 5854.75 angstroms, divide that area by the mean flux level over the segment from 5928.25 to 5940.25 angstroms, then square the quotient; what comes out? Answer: 136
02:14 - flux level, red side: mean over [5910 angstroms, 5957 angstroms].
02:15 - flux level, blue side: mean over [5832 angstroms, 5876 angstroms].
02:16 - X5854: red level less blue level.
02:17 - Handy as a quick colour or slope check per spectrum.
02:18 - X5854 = -0.21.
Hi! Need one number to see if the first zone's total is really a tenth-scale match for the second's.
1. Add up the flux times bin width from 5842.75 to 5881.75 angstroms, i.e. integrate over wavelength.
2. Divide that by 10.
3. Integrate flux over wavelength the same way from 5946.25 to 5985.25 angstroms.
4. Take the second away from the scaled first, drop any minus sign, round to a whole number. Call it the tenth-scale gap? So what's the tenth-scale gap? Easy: 492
